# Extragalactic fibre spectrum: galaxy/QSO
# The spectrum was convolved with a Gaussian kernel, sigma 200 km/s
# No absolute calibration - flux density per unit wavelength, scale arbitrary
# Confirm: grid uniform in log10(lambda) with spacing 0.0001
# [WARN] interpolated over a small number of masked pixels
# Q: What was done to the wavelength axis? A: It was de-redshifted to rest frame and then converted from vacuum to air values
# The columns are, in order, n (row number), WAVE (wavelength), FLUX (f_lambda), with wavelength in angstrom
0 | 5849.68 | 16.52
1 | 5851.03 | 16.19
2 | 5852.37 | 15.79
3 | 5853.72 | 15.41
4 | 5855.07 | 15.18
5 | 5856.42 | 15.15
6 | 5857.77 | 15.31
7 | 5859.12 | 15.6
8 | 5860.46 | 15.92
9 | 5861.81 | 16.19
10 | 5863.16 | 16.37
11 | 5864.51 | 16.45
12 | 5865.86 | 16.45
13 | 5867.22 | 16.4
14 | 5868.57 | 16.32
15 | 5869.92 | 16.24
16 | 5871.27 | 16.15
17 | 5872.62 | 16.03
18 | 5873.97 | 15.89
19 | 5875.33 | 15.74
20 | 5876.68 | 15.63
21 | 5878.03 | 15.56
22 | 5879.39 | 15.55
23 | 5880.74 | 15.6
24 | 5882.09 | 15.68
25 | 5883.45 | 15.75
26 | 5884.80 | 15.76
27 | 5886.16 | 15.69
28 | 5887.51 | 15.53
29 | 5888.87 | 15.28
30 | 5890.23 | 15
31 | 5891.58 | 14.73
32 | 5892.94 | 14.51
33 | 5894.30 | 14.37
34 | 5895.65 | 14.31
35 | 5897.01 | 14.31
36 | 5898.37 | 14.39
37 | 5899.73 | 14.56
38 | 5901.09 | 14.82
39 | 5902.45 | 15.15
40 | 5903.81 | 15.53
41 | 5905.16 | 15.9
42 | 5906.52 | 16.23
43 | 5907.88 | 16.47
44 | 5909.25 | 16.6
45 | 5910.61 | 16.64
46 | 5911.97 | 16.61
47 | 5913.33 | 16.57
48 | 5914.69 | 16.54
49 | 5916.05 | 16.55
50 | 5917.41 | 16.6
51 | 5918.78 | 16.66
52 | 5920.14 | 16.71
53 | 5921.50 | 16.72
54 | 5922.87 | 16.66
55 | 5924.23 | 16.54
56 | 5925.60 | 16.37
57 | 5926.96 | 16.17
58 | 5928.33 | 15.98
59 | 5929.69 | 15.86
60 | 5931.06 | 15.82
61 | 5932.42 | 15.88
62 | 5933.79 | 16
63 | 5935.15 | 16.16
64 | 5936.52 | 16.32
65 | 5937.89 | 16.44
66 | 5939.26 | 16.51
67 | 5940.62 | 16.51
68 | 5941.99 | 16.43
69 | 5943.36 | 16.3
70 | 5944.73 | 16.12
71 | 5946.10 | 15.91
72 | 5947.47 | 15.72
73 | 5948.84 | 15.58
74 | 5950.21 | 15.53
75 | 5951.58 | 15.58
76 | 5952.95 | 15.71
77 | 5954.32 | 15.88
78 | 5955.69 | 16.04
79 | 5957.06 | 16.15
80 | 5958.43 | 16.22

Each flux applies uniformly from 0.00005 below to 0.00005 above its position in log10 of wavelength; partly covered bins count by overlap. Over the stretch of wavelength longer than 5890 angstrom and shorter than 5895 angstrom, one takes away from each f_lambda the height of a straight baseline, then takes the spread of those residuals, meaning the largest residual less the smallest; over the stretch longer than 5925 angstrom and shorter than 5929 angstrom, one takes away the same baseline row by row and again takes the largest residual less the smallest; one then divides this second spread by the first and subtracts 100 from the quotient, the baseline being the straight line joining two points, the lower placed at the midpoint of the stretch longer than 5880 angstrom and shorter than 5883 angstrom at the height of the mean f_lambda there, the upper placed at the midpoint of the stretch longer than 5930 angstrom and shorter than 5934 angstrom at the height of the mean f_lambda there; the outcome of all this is -99.4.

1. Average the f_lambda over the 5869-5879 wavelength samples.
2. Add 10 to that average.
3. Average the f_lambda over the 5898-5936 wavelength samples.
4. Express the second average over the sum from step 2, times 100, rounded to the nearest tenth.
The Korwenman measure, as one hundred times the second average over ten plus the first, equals 62.2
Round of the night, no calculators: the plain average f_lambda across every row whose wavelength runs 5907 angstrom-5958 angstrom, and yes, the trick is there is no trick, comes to 16.24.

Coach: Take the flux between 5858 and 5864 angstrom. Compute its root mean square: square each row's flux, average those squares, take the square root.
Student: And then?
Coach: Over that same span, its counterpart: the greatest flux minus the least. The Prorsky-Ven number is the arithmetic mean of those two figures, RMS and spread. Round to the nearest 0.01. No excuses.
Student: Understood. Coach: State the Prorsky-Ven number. 8.40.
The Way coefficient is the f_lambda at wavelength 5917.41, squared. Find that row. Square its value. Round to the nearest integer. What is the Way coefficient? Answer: 276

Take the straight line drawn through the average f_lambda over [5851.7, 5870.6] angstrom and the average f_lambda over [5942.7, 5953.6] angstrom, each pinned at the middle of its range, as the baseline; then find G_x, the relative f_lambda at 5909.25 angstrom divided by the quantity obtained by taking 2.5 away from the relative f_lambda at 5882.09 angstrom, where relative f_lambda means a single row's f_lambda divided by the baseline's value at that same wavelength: -0.69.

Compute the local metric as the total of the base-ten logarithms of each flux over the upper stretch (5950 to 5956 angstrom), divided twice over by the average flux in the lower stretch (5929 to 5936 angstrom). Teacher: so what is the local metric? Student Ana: 0.0235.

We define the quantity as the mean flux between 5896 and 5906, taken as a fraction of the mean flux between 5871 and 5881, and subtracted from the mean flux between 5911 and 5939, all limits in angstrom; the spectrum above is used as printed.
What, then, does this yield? 15.4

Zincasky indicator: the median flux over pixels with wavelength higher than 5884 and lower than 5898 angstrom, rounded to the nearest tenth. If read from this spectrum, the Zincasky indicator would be 14.9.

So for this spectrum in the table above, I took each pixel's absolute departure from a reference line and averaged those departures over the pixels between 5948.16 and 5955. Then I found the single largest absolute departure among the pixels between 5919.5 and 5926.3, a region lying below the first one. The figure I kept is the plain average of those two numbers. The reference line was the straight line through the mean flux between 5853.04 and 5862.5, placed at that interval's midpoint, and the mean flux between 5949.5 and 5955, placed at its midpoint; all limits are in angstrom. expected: 0.60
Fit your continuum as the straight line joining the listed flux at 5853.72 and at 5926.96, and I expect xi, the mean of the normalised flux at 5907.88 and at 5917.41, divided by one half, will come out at 2.06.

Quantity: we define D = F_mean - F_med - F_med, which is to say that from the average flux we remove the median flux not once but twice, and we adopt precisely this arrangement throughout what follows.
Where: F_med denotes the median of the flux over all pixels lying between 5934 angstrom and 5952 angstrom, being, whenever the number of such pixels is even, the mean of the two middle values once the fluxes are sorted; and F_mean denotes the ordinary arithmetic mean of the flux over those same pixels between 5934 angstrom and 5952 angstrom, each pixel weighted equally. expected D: -16.2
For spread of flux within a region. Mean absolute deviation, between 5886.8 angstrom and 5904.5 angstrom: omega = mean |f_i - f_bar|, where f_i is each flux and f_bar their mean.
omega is 0.38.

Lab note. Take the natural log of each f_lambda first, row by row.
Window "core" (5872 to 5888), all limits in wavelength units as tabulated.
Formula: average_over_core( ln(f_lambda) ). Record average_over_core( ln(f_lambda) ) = 2.754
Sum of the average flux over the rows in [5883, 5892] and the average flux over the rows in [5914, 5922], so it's 32.0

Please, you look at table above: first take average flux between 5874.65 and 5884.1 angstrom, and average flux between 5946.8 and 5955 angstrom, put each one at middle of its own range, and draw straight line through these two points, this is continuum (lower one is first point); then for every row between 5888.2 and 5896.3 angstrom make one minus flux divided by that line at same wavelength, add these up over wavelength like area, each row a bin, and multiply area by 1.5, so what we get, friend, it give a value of 0.74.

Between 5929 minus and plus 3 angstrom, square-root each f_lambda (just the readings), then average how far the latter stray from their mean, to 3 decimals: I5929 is 0.015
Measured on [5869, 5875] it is 0.015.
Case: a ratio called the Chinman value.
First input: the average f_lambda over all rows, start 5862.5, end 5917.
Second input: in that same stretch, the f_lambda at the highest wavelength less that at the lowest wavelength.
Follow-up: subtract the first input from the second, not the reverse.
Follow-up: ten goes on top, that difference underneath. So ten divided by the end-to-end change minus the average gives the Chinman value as -0.64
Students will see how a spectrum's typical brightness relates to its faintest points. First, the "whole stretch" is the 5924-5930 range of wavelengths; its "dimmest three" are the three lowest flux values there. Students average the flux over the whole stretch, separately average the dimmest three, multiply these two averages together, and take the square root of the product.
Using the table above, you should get 16.1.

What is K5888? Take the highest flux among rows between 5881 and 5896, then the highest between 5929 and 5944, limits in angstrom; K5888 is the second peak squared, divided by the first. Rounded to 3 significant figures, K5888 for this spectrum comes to 17.3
